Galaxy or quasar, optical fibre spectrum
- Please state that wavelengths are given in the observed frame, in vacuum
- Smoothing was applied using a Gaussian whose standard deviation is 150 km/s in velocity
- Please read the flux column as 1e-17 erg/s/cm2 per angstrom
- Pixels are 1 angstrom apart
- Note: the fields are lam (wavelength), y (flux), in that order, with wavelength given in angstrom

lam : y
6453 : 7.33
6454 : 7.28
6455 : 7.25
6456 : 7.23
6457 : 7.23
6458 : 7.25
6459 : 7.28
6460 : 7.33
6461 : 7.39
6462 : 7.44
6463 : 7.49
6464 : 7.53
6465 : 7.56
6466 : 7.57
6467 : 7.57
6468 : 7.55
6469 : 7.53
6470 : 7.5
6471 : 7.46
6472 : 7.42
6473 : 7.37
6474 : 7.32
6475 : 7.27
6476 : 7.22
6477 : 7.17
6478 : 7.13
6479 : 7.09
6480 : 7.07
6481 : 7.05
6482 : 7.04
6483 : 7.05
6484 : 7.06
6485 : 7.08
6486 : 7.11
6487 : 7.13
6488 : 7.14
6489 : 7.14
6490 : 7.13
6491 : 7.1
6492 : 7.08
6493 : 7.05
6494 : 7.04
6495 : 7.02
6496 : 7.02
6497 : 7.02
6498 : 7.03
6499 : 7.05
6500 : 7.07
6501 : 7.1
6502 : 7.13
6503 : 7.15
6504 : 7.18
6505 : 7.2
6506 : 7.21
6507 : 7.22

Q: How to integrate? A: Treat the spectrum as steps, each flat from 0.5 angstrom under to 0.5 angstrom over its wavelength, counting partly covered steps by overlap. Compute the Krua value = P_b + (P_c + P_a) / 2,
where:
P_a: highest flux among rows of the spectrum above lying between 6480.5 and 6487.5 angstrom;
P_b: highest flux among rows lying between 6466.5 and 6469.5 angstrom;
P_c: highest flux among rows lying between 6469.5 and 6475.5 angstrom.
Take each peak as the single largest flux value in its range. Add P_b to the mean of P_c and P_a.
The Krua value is 14.9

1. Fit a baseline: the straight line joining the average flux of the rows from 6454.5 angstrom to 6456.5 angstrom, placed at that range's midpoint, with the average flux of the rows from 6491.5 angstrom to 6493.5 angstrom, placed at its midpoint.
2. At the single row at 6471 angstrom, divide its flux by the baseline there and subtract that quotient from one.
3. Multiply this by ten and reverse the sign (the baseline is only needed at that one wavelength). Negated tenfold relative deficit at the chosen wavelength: 0.41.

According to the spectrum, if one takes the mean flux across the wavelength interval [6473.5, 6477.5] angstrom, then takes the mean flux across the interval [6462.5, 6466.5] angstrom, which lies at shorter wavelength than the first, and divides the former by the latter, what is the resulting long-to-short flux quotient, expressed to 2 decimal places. 0.96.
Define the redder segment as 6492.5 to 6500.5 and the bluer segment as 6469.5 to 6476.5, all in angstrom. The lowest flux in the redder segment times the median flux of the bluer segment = 51.7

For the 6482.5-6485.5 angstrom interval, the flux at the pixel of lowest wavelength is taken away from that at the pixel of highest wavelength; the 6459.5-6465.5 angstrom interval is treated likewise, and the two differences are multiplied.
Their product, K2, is 0.007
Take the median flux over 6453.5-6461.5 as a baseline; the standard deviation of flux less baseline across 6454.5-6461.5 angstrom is 0.06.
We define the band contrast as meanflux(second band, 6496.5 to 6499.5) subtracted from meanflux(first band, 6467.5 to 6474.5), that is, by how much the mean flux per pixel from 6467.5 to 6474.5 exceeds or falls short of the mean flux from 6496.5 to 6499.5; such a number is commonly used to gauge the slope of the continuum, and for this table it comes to 0.42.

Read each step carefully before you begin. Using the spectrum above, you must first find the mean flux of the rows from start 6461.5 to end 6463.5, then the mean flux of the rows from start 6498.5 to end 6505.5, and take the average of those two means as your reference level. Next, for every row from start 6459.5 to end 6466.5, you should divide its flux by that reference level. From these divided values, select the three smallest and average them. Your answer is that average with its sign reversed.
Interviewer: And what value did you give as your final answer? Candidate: -1.01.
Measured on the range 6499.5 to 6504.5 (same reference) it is -0.97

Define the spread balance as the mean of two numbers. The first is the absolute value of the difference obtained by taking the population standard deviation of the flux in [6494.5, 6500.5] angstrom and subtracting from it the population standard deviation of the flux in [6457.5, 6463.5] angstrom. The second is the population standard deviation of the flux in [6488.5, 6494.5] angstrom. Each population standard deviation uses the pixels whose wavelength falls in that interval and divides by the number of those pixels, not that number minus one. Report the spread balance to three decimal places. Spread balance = 0.052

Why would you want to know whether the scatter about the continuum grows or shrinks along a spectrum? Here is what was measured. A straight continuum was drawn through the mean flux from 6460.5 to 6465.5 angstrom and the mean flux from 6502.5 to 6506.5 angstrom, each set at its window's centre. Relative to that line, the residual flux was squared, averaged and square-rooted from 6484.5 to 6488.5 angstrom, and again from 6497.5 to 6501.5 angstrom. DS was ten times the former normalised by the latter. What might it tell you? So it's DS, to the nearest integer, 12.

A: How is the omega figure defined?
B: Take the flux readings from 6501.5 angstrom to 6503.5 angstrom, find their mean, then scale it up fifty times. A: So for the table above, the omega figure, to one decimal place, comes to 357.0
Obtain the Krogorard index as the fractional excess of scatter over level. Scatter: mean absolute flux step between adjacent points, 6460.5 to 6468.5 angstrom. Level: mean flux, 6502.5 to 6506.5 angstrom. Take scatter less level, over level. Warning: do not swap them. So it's -0.996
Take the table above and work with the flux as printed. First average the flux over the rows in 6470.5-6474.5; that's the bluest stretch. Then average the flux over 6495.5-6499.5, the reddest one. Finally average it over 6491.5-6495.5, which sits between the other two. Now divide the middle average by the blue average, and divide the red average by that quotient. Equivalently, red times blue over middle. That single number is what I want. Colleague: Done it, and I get 7.37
